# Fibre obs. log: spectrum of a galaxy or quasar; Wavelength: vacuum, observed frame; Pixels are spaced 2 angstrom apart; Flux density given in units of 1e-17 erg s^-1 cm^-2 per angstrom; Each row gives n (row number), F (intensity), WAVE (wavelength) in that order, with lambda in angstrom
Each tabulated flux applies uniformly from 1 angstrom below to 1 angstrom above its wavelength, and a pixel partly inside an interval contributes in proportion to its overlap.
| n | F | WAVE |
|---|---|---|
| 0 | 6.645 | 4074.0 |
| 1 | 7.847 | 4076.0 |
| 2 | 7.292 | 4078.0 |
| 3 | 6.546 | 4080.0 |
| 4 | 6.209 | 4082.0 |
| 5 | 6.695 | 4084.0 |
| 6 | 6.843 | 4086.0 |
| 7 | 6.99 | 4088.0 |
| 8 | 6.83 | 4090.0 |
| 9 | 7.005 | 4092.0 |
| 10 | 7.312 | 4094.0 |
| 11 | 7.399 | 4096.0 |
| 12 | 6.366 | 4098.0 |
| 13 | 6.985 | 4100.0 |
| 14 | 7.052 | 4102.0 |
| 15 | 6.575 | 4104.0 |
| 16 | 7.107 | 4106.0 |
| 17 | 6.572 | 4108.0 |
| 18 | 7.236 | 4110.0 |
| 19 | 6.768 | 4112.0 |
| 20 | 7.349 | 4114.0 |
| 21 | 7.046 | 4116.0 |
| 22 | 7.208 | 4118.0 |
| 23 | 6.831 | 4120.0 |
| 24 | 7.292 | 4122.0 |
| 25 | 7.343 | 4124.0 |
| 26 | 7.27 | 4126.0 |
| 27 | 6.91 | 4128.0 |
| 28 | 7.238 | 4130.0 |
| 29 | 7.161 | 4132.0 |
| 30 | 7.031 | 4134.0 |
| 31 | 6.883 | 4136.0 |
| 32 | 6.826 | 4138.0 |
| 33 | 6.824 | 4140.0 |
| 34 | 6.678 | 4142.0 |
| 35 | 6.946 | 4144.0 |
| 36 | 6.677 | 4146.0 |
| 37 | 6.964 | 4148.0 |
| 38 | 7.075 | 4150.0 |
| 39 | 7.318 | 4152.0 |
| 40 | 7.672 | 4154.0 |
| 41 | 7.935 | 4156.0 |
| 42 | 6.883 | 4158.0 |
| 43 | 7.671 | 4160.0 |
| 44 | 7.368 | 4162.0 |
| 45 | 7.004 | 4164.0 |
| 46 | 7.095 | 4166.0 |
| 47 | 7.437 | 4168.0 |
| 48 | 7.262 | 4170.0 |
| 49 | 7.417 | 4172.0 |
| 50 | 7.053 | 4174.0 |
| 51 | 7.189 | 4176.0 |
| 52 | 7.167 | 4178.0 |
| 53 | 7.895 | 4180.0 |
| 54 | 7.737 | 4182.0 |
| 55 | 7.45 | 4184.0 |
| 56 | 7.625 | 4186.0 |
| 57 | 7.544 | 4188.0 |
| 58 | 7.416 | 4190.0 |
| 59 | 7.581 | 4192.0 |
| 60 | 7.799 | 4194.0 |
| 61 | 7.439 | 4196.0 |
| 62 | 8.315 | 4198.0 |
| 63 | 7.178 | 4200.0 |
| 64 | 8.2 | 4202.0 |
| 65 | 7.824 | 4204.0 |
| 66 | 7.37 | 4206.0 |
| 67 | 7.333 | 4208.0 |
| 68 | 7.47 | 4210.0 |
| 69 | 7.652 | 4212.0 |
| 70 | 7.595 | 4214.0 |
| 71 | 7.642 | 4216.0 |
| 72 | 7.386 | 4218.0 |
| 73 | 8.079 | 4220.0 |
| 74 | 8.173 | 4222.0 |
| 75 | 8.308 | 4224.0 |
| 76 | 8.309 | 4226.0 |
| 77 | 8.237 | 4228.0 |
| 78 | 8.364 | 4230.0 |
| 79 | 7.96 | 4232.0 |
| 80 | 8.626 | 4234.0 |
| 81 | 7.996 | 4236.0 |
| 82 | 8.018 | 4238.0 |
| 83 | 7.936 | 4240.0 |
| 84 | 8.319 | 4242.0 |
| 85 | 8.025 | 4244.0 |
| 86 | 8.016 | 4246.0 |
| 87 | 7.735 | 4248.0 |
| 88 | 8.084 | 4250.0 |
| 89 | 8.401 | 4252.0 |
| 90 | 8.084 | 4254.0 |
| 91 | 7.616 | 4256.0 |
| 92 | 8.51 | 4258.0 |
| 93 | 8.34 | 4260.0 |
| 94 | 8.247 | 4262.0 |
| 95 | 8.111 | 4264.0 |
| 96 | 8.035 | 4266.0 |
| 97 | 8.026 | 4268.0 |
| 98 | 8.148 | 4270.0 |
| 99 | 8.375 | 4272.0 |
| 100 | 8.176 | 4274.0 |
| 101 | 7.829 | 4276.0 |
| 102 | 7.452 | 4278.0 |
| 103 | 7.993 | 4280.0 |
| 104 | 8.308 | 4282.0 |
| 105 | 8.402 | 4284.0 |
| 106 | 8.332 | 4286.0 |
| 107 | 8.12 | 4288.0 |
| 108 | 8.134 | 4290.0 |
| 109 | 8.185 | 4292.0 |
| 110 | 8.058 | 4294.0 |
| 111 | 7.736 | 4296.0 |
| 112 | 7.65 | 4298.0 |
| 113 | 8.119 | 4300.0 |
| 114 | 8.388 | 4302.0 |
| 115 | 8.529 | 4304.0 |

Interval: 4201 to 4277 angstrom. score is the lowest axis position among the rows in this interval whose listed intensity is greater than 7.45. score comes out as 4202.0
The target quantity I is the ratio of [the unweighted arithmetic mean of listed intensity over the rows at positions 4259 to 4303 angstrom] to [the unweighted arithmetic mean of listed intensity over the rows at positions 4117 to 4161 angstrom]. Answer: 1.14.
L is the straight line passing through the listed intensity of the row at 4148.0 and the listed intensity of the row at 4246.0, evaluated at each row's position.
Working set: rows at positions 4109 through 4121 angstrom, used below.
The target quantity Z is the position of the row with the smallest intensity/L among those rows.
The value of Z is 4120.0 angstrom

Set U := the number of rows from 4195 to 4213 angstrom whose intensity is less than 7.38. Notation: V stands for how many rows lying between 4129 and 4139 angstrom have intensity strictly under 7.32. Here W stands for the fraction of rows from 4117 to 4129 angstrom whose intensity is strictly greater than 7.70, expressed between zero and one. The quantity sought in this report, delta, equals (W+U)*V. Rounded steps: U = 3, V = 5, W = 0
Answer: 15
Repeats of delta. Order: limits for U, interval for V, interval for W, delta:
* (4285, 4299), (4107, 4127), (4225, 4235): 8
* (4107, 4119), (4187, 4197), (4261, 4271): 0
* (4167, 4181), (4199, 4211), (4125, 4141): 4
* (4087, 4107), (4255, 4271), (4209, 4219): 0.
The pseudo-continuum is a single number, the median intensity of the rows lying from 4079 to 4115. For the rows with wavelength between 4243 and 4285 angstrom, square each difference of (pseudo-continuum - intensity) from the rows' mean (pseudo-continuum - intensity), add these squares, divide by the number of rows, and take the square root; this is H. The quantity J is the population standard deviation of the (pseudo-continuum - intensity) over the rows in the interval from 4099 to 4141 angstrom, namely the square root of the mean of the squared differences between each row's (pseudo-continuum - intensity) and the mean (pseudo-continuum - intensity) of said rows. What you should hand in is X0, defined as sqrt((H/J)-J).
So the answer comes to 0.95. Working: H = 0.26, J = 0.230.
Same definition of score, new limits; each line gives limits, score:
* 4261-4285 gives 4262.0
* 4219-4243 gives 4220.0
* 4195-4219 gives 4198.0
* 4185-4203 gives 4186.0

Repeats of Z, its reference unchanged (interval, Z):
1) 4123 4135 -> 4128.0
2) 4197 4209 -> 4200.0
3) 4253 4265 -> 4256.0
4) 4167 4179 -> 4174.0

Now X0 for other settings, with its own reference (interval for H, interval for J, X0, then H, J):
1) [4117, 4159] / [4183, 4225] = 0.77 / 0.31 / 0.333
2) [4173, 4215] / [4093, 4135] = 0.92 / 0.32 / 0.281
